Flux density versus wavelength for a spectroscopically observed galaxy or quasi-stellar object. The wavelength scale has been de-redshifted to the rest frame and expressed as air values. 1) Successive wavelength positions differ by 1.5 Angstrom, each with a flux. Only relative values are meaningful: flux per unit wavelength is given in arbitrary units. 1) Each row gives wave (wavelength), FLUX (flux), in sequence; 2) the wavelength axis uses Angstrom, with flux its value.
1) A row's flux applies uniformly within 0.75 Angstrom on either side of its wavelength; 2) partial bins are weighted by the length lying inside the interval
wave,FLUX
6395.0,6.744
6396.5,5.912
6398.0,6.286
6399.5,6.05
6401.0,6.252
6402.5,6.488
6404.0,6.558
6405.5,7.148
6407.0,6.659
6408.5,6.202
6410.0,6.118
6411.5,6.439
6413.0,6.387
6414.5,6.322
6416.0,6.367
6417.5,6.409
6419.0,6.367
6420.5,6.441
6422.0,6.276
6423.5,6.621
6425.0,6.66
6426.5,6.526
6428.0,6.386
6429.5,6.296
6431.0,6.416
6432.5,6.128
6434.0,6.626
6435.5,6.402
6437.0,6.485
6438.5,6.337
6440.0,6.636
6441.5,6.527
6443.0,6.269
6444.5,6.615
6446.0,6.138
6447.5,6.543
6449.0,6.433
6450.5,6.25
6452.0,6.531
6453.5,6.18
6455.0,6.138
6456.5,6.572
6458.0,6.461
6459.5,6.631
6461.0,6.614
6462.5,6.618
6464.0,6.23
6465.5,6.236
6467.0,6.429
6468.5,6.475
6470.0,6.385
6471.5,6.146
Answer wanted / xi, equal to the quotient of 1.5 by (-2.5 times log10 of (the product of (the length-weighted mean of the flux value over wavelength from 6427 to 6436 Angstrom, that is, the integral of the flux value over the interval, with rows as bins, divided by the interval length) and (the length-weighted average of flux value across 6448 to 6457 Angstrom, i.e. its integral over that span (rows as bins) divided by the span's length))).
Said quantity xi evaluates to -0.373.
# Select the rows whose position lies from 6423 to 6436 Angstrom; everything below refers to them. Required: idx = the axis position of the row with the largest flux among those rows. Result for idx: 6425.0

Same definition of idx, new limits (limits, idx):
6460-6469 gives 6462.5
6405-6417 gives 6405.5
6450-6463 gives 6459.5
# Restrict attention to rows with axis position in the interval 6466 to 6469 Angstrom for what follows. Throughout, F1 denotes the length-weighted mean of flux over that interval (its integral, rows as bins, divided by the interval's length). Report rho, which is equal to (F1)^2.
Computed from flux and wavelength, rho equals 41.4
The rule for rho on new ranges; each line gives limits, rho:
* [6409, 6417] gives 40.0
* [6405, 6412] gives 42.2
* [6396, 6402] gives 37.8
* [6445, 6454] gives 40.4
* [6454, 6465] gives 41.7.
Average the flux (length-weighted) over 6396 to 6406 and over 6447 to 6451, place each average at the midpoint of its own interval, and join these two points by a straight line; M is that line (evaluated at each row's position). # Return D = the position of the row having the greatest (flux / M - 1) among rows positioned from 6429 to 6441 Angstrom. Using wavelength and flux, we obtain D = 6440.0 Angstrom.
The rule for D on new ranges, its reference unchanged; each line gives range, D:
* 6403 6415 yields 6405.5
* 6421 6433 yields 6425.0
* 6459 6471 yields 6459.5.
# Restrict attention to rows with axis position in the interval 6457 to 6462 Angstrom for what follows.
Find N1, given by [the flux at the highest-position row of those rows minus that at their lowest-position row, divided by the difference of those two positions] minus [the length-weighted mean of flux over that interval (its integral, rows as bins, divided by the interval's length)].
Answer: -6.52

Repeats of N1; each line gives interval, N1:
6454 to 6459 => -6.28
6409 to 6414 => -6.22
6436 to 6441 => -6.43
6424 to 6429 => -6.61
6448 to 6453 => -6.37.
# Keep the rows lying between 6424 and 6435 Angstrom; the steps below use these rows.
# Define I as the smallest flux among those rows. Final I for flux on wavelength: 6.128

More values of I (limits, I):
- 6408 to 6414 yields 6.118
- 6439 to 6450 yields 6.138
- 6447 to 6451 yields 6.25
